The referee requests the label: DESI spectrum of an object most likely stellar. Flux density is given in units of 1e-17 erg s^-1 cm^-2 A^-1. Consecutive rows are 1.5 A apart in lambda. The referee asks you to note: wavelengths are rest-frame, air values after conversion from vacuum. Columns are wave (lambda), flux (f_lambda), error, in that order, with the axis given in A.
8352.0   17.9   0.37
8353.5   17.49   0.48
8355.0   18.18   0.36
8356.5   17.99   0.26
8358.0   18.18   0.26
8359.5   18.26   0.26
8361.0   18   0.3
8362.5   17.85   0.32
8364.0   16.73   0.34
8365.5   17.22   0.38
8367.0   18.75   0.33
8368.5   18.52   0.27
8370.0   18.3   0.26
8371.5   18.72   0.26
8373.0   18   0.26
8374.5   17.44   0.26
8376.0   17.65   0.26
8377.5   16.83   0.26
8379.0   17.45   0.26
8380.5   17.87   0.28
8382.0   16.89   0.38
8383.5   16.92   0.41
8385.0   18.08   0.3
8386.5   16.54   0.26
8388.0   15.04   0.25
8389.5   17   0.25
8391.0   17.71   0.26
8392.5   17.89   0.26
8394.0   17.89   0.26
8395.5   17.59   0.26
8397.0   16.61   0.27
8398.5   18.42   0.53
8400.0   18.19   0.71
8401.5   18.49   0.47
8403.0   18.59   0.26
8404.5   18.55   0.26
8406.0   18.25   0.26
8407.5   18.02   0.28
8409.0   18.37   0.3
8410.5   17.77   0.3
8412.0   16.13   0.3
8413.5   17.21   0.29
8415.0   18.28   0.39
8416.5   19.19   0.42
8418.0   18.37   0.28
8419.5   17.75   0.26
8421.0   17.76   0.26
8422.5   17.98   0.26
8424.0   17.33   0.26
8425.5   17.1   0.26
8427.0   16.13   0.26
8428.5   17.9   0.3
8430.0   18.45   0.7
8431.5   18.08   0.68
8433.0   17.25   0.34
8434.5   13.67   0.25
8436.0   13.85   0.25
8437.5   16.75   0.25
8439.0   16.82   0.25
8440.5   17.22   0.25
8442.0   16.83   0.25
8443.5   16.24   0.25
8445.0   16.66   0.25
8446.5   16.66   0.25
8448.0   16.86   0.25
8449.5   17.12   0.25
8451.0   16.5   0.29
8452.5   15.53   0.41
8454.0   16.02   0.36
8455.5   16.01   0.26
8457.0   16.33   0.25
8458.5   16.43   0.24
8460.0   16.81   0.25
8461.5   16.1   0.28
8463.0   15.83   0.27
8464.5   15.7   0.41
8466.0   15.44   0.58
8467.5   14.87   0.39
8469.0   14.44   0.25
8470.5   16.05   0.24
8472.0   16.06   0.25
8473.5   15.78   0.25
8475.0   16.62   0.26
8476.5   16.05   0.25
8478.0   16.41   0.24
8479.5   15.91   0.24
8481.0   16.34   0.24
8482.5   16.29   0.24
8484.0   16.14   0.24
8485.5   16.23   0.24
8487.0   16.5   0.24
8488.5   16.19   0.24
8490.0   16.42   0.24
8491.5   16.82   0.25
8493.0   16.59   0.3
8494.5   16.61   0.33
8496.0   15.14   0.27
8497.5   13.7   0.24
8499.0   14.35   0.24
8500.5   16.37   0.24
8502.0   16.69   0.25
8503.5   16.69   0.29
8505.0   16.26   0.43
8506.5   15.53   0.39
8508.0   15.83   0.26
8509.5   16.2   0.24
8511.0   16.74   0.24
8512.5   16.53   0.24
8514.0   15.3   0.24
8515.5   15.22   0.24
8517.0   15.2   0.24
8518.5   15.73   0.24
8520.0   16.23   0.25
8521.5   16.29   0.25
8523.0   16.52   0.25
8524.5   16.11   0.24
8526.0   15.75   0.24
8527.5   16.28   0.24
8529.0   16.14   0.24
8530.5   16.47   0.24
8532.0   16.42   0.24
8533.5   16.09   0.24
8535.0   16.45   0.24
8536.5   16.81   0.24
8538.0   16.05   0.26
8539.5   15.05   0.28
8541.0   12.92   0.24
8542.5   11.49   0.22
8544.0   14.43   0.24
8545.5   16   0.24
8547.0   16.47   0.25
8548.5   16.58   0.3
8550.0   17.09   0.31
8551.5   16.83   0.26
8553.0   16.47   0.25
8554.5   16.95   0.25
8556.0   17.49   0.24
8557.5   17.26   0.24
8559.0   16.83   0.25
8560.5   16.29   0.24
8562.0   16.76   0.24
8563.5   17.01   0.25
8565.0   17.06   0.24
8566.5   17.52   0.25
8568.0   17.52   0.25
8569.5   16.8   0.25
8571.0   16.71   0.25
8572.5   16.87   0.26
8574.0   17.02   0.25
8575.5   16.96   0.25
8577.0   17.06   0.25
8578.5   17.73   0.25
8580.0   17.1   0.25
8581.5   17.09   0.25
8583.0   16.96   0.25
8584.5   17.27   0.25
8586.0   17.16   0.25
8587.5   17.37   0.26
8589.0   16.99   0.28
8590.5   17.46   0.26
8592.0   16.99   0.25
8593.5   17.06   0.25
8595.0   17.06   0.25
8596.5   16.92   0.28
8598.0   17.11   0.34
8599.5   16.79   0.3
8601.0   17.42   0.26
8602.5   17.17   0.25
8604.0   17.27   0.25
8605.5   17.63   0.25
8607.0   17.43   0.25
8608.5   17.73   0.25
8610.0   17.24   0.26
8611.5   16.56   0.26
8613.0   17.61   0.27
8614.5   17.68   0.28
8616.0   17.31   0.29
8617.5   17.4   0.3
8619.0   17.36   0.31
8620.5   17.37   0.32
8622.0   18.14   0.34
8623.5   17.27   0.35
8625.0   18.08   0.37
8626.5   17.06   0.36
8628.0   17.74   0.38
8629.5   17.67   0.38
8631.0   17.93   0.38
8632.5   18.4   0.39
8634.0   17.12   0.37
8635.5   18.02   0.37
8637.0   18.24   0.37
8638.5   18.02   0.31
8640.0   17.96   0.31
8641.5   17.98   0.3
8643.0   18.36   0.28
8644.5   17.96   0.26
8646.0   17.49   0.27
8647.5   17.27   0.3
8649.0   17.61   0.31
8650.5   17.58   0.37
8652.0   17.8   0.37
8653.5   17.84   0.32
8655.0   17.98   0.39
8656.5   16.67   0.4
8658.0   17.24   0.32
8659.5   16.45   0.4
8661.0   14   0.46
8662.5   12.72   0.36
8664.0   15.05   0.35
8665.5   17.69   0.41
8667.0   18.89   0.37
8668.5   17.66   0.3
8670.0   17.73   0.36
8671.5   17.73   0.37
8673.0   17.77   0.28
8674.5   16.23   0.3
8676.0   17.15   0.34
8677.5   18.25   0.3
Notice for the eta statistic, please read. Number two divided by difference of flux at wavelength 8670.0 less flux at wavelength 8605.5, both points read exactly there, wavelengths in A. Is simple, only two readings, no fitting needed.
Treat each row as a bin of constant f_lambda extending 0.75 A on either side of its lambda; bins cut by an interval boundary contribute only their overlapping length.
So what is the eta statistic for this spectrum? 20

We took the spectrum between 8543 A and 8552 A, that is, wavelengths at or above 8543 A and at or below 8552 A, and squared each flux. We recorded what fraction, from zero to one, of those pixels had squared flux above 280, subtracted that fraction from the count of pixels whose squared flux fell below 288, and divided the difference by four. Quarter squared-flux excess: 1.17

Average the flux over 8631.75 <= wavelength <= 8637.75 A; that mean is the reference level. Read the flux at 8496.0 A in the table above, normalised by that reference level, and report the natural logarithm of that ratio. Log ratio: -0.17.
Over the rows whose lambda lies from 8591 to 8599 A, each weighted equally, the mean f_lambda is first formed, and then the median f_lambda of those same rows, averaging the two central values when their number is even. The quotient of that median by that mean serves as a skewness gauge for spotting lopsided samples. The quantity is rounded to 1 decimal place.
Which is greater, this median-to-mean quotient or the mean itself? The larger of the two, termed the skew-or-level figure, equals 17.0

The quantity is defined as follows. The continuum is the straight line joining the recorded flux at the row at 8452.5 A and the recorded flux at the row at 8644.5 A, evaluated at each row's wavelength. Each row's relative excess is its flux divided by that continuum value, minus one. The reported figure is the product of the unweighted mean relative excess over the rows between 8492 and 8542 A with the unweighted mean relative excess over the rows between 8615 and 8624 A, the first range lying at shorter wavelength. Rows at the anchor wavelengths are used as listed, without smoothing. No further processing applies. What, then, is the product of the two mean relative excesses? 0.0003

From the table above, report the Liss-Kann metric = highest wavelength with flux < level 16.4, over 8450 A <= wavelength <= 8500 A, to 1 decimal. 8499.0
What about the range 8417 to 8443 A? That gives 8436.0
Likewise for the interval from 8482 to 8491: 8488.5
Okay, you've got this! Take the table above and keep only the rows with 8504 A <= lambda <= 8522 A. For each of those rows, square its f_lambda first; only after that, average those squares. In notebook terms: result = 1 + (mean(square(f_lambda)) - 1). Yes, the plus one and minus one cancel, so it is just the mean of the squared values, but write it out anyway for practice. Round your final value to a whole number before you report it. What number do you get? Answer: 254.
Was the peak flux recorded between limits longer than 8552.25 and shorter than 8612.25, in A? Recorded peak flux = 17.73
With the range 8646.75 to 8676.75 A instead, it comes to 18.89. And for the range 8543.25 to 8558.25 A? 17.49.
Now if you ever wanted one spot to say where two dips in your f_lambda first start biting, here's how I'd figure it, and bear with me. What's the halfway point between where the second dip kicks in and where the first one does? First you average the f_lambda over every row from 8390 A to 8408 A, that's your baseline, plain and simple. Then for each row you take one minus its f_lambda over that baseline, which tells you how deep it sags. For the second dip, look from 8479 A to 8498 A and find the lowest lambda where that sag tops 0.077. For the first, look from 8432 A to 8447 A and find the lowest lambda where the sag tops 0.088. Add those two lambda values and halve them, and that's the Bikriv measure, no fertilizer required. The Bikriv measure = 8457.0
